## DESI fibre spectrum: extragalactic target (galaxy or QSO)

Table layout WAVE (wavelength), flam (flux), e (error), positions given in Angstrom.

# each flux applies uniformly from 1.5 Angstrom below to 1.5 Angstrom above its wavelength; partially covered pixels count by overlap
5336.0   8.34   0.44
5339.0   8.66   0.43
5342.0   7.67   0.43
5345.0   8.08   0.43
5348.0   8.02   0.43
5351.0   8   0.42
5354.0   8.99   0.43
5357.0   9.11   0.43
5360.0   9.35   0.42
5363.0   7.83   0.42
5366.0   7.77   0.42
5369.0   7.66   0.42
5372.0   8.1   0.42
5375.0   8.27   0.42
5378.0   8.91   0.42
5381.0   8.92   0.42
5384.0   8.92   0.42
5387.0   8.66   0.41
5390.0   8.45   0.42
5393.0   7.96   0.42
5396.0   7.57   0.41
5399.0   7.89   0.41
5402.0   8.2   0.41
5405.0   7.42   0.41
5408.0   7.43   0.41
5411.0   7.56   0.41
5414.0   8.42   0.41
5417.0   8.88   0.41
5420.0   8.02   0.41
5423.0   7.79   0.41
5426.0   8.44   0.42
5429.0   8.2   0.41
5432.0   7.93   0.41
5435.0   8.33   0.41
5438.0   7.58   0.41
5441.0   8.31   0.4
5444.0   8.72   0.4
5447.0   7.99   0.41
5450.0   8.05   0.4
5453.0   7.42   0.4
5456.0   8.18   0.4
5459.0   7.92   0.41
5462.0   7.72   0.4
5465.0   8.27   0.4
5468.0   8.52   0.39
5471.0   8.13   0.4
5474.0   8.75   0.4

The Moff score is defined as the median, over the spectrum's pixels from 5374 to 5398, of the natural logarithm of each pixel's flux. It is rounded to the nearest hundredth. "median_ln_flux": 2.15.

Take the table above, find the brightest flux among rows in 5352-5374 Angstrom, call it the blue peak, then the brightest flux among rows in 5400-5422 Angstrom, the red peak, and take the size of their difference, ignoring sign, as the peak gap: 0.47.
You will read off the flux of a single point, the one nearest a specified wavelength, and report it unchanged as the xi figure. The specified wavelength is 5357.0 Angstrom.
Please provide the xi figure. 9.11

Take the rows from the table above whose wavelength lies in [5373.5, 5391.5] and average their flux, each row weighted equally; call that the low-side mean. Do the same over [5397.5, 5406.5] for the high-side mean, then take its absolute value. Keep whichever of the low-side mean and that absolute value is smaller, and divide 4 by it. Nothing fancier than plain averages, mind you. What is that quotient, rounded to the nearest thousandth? 0.510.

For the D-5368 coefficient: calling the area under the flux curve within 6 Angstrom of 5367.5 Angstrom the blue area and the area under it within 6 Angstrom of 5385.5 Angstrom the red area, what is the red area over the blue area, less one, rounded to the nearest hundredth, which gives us 0.11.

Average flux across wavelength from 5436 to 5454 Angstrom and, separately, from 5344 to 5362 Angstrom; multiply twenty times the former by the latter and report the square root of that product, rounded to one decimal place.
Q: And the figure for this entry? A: 37.1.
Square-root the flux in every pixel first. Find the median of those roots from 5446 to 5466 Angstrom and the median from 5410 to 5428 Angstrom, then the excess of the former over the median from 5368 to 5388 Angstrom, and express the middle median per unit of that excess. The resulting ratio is -25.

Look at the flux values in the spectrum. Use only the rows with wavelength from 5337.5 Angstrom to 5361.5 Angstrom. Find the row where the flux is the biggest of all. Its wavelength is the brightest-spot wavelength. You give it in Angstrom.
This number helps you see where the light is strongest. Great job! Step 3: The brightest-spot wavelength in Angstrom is 5360.0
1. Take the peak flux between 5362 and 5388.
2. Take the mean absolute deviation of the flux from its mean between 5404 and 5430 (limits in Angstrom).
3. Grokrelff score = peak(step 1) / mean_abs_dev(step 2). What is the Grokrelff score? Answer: 21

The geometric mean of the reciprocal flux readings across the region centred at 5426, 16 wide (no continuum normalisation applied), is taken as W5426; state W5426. 0.124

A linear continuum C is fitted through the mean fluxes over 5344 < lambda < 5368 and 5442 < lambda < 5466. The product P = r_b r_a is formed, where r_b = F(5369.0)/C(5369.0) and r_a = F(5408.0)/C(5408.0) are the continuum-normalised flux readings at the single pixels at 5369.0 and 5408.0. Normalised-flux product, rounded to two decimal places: 0.83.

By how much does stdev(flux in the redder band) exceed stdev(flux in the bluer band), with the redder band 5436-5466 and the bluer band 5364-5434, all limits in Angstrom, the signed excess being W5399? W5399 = -0.11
